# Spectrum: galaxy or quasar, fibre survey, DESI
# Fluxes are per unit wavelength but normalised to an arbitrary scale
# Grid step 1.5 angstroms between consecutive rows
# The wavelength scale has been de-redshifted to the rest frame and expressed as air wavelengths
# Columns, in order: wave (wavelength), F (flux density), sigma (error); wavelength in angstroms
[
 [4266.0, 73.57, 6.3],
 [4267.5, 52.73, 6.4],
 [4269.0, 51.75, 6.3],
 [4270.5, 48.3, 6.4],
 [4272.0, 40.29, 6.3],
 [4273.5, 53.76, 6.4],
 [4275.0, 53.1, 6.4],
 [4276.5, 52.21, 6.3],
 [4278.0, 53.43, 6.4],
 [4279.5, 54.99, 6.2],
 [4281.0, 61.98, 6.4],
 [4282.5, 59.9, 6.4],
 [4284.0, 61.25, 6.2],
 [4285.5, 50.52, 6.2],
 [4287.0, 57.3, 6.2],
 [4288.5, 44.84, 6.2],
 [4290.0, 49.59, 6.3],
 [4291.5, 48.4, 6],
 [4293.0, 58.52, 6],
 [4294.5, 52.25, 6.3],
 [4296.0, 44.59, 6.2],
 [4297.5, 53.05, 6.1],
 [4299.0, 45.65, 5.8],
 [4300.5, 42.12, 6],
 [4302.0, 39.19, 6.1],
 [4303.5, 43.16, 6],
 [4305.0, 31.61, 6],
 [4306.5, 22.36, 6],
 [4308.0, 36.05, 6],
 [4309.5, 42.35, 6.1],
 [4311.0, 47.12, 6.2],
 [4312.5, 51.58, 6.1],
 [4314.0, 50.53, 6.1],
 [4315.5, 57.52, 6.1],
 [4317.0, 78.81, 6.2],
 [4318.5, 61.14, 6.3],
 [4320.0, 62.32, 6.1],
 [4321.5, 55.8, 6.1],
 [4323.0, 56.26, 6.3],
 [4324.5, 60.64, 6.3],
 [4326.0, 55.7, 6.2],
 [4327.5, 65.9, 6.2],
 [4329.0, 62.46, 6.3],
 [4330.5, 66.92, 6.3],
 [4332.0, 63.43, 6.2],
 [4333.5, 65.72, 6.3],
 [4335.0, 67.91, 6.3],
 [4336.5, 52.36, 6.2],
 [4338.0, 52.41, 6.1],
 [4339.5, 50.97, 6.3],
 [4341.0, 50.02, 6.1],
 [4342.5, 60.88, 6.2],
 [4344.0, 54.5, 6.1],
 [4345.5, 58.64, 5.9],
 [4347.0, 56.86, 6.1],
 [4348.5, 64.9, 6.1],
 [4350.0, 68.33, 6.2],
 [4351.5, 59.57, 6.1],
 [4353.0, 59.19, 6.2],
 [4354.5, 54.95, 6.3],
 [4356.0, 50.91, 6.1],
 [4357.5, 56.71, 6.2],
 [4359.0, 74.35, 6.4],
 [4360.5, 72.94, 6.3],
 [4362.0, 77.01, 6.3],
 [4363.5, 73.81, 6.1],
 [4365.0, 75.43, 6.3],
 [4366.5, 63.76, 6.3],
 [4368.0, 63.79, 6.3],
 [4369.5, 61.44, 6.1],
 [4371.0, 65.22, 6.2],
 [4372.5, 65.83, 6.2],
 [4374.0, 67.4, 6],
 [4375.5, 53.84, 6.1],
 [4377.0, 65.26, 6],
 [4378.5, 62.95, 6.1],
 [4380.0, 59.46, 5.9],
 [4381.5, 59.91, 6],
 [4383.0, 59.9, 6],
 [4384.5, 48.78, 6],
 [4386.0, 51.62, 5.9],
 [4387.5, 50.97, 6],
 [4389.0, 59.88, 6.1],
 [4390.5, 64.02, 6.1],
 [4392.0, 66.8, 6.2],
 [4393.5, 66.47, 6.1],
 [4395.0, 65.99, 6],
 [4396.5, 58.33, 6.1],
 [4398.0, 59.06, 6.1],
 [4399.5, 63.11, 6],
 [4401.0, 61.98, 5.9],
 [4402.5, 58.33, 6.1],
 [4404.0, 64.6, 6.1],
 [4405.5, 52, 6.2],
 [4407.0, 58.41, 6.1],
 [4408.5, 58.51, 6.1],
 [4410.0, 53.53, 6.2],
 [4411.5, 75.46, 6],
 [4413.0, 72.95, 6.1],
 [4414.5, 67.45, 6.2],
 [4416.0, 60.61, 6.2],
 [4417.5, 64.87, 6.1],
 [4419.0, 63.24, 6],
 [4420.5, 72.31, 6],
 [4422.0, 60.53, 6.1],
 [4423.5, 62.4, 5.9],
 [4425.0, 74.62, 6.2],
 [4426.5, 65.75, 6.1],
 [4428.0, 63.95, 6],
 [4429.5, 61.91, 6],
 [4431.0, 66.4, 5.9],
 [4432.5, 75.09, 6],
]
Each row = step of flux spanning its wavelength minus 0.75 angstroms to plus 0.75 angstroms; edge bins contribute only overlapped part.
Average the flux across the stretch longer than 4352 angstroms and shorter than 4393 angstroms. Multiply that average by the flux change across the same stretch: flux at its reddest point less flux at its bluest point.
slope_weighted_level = 475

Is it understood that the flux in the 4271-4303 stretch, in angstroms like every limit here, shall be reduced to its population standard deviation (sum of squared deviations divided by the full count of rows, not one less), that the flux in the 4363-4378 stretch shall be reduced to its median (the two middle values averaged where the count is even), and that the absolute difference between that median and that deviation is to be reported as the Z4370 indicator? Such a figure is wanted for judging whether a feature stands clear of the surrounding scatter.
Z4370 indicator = 59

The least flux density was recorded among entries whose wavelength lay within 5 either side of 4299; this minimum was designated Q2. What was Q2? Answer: 39.19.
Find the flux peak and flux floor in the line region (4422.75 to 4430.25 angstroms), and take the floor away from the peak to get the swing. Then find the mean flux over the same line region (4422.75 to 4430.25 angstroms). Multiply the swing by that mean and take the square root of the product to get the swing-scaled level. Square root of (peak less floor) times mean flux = 28.9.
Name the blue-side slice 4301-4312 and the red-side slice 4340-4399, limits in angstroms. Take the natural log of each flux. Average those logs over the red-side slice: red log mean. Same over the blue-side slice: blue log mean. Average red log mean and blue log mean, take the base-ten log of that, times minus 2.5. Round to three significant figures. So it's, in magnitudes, -1.47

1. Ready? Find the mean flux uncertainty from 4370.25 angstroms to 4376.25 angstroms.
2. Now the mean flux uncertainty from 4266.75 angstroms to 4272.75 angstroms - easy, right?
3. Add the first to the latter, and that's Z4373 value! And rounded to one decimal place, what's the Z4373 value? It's 12.5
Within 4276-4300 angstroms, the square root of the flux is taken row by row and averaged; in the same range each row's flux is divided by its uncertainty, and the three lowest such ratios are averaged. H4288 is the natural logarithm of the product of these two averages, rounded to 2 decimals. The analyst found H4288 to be 3.99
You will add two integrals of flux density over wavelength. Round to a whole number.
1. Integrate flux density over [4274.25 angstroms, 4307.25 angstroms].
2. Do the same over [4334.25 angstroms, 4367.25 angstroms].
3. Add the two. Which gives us 3655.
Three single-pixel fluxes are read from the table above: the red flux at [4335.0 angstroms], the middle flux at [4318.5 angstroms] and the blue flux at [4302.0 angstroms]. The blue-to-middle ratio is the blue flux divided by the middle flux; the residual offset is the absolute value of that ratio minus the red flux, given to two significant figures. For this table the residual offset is 67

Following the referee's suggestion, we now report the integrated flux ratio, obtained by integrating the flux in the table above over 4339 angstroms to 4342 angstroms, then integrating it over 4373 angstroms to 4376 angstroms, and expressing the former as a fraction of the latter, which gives 0.83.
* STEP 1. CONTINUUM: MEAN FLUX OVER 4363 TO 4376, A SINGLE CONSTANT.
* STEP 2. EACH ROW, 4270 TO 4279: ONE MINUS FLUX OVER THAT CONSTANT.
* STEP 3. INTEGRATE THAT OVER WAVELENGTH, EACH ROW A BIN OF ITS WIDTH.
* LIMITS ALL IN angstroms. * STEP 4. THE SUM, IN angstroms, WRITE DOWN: 2.1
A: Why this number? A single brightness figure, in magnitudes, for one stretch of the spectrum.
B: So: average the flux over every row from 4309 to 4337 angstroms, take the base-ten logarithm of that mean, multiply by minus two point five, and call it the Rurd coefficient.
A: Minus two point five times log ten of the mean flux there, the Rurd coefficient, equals -4.43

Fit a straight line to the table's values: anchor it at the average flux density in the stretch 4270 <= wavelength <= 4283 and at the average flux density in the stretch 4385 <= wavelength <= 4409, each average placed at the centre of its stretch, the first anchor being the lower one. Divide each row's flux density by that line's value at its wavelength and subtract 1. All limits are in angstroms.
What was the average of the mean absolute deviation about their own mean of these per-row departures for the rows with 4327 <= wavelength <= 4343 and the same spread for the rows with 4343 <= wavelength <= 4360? 0.100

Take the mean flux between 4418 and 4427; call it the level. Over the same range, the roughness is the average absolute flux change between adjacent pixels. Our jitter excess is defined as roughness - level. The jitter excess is -58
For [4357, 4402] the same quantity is -59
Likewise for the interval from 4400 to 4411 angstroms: -53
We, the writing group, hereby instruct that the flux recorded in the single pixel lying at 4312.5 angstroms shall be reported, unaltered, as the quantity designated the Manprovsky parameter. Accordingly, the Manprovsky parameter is 51.58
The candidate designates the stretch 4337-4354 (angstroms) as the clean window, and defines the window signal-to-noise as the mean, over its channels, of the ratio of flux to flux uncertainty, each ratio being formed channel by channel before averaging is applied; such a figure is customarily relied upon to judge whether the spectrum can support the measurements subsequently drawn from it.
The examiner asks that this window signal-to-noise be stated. 9.4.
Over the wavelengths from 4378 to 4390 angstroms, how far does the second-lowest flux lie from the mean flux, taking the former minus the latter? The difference -5.7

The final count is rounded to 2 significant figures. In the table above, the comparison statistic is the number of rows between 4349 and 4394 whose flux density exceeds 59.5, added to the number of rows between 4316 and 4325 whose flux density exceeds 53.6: 27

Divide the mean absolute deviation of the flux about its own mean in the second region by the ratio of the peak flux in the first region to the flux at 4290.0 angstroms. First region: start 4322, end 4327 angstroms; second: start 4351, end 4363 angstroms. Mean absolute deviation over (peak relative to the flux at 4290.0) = 7.1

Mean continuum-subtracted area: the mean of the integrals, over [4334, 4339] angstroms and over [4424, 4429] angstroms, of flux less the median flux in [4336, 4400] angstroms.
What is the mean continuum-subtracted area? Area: 13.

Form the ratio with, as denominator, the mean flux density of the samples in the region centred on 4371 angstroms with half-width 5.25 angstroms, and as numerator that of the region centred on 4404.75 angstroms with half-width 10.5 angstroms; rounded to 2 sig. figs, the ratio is 0.99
